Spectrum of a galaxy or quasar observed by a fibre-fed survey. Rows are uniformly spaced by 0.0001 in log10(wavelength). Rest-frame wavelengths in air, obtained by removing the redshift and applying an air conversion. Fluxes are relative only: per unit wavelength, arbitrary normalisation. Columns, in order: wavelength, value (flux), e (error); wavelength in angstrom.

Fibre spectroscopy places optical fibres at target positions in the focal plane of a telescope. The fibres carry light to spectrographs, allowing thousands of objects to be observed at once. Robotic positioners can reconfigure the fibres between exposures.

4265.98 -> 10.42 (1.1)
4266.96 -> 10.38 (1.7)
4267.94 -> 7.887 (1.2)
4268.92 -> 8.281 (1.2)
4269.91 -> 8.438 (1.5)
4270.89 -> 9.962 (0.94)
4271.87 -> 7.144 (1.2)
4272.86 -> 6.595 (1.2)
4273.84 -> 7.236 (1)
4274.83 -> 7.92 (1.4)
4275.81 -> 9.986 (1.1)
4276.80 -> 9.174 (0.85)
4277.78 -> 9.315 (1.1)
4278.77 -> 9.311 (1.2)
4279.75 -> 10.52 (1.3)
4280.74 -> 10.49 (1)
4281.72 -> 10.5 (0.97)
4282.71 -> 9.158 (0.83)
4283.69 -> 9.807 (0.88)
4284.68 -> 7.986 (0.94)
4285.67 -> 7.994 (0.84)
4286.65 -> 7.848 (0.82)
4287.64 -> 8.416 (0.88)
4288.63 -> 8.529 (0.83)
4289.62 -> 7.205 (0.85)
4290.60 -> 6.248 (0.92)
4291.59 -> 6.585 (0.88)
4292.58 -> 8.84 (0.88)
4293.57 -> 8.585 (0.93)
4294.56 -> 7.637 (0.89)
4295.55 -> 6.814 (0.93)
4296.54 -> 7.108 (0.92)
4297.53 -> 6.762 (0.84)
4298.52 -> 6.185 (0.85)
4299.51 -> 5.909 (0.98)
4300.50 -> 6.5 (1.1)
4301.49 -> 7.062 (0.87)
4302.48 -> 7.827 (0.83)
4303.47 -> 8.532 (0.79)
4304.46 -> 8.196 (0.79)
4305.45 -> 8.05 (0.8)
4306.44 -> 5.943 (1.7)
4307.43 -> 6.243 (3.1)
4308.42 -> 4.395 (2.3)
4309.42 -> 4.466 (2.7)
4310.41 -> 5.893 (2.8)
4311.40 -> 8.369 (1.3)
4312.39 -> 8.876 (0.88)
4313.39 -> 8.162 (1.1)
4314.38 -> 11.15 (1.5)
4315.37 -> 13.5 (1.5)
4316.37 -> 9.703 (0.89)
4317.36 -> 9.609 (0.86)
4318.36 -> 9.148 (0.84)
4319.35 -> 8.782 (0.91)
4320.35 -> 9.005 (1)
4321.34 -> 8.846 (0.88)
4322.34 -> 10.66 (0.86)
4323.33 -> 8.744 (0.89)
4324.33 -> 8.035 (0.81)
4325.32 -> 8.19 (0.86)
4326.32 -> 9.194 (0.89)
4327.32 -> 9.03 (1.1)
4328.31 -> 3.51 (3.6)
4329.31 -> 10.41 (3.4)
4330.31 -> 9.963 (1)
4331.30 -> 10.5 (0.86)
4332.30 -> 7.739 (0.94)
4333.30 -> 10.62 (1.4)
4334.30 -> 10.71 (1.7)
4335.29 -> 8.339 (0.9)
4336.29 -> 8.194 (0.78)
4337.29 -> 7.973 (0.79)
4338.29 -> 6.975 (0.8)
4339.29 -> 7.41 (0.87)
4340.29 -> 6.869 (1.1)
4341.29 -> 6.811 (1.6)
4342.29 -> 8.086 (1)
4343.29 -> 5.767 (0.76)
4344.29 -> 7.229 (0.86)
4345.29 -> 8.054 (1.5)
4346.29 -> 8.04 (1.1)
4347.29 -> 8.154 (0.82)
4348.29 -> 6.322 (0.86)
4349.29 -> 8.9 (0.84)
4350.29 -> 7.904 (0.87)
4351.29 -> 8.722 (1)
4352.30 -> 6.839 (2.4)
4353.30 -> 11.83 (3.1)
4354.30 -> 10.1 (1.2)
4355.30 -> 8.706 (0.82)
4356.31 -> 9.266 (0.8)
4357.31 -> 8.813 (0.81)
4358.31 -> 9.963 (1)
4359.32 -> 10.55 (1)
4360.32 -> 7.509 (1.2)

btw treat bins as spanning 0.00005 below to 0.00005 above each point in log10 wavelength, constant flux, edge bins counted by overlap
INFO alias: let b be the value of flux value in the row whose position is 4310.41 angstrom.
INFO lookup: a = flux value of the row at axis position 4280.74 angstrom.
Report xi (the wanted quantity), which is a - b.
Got 4.6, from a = 10.49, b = 5.893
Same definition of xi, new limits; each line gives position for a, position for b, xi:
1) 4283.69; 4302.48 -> 2.0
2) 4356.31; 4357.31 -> 0.5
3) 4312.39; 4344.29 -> 1.6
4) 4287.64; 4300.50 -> 1.9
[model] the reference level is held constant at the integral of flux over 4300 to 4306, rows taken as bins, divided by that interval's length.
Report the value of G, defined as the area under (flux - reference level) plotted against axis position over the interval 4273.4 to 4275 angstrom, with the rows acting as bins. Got -0.3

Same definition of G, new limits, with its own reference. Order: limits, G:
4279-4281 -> 5.3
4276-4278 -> 3.3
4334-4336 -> 3.2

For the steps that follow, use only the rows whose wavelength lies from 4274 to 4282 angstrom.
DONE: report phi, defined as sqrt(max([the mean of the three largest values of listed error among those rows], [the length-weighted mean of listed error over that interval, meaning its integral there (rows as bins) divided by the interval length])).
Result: 1.14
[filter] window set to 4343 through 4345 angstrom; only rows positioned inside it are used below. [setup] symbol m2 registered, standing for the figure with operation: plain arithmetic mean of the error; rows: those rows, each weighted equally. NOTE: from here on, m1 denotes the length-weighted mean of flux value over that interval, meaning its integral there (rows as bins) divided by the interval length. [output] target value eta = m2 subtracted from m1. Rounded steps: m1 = 6.7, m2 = 0.8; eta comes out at 5.9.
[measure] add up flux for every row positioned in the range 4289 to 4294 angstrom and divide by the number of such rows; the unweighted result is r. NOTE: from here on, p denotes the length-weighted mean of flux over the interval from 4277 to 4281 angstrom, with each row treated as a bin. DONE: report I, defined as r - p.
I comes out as -2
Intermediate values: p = 9.8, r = 7.5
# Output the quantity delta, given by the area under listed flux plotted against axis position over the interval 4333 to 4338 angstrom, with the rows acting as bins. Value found 45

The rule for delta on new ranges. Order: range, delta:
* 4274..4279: 45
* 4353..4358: 48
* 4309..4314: 36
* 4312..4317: 51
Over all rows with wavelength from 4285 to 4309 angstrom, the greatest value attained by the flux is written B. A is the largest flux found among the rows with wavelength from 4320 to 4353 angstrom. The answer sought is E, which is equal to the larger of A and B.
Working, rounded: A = 10.71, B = 8.84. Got 11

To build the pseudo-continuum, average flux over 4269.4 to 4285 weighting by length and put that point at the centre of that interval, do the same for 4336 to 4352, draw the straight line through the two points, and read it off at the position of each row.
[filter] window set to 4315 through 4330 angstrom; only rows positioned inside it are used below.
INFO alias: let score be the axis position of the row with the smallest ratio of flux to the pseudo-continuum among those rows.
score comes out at 4328.31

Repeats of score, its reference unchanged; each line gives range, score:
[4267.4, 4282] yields 4272.86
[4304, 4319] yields 4308.42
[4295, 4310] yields 4308.42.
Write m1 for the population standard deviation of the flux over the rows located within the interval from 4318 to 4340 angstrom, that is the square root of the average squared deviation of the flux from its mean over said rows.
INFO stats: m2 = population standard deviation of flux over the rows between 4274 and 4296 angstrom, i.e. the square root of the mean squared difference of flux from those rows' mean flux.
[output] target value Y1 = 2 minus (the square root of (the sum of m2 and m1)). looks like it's 0.33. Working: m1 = 1.6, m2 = 1.23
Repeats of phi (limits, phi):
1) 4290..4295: 0.96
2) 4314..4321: 1.15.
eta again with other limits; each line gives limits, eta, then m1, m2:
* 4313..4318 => 9.3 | 10.4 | 1.2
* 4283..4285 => 8.1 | 9.0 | 0.9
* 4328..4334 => 7.1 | 9.0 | 1.9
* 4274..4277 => 7.7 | 8.8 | 1.1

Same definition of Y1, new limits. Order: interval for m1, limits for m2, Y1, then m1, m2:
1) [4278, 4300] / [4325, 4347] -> 0.24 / 1.4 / 1.68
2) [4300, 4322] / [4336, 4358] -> 0.18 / 2.0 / 1.30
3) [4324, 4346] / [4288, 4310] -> 0.30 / 1.7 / 1.21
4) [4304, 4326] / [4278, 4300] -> 0.14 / 2.0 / 1.41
